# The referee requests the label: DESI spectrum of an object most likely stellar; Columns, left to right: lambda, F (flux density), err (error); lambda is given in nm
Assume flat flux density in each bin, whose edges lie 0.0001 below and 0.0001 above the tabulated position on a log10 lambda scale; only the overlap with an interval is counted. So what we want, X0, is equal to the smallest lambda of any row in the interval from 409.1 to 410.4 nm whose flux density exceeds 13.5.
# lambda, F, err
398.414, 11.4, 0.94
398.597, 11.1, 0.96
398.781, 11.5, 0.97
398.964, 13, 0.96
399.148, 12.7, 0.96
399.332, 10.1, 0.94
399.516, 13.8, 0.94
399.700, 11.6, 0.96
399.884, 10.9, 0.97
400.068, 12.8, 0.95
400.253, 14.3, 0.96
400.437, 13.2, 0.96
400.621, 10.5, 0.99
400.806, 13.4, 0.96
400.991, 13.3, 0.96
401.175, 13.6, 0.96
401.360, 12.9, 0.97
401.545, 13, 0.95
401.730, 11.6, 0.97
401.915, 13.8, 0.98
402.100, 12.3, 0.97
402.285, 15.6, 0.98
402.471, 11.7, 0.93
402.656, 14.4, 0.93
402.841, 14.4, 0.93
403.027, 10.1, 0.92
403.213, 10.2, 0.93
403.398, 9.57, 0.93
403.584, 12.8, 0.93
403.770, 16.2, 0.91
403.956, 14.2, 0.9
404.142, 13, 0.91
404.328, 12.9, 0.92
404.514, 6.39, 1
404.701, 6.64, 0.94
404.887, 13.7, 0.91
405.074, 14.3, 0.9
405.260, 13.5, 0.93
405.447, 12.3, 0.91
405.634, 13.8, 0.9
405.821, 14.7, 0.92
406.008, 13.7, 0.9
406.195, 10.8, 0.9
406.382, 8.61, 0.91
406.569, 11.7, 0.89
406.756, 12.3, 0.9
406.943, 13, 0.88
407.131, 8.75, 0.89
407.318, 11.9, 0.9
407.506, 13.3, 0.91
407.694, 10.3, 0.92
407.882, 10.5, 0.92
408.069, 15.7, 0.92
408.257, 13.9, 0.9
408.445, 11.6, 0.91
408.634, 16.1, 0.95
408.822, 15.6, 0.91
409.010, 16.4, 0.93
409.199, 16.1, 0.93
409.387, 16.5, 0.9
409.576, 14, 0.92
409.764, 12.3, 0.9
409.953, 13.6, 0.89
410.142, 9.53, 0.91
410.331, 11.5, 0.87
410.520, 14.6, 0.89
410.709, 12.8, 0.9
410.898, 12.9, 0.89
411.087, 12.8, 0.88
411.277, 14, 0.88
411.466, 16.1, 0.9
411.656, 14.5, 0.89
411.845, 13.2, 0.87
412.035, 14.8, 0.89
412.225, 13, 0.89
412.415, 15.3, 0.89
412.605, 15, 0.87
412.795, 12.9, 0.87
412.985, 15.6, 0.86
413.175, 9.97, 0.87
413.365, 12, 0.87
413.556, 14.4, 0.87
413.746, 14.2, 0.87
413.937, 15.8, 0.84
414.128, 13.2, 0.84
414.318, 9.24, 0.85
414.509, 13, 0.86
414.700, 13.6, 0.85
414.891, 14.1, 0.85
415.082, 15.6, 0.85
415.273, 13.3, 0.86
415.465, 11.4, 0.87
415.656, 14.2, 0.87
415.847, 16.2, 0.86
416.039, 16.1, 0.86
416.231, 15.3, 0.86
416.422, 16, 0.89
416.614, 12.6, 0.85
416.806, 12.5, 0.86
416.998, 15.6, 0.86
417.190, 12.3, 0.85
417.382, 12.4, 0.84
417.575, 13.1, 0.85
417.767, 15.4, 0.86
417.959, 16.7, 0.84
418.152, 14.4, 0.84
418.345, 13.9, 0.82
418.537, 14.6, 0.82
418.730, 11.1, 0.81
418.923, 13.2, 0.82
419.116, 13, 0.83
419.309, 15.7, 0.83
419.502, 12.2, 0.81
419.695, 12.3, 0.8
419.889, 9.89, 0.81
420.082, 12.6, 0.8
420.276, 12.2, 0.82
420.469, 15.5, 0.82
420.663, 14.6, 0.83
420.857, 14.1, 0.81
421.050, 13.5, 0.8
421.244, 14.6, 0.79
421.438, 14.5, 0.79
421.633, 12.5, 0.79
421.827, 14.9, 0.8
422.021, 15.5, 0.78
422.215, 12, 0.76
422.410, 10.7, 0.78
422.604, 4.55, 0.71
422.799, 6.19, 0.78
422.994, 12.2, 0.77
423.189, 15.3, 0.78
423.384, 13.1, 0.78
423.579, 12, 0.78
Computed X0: 409.199 nm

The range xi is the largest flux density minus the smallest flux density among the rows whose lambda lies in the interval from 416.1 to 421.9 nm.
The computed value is 6.8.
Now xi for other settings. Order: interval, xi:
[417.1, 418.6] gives 4.4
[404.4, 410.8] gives 10.1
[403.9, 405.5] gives 7.9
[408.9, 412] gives 7.0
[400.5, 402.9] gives 5.1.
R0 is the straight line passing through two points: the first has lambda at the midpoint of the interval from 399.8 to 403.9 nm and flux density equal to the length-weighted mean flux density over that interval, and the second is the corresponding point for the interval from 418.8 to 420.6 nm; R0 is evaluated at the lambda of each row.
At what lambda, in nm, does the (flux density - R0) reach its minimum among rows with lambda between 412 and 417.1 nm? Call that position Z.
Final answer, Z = 414.318 nm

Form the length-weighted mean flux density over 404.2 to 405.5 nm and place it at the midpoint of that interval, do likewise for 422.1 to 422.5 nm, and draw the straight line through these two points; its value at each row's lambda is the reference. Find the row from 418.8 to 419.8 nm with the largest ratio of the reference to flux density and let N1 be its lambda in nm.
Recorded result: 419.502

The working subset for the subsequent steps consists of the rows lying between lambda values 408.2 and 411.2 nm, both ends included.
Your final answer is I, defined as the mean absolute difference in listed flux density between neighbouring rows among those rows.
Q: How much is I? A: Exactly 1.70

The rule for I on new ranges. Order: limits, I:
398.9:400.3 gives 1.84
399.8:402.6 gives 1.69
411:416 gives 2.03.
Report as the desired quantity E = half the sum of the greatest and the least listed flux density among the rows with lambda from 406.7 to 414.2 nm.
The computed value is 12.6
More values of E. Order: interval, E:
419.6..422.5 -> 12.7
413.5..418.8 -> 13.0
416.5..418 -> 14.5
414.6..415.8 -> 13.5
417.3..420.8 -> 13.3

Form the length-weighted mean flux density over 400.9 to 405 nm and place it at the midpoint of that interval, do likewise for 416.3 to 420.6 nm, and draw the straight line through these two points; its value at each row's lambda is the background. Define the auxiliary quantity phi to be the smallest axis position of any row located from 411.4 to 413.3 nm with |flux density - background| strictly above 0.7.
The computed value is 411.466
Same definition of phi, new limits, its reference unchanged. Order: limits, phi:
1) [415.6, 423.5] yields 415.656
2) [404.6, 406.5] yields 404.701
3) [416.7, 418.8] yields 416.806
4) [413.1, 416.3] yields 413.175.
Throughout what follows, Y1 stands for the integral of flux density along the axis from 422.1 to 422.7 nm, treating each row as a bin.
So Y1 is 5.6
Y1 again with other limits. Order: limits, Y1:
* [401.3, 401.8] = 6.3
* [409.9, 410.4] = 5.7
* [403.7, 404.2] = 7.2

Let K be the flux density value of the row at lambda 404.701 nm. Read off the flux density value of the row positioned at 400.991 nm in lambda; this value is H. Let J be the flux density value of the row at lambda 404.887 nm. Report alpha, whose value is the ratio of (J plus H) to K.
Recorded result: 4.1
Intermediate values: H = 13.3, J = 13.7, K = 6.64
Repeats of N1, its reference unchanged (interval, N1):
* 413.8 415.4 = 414.318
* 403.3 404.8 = 404.514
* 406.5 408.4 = 407.131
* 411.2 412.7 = 412.225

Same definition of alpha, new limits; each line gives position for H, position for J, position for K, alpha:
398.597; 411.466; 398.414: 2.4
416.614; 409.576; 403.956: 1.9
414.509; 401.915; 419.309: 1.7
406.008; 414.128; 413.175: 2.7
